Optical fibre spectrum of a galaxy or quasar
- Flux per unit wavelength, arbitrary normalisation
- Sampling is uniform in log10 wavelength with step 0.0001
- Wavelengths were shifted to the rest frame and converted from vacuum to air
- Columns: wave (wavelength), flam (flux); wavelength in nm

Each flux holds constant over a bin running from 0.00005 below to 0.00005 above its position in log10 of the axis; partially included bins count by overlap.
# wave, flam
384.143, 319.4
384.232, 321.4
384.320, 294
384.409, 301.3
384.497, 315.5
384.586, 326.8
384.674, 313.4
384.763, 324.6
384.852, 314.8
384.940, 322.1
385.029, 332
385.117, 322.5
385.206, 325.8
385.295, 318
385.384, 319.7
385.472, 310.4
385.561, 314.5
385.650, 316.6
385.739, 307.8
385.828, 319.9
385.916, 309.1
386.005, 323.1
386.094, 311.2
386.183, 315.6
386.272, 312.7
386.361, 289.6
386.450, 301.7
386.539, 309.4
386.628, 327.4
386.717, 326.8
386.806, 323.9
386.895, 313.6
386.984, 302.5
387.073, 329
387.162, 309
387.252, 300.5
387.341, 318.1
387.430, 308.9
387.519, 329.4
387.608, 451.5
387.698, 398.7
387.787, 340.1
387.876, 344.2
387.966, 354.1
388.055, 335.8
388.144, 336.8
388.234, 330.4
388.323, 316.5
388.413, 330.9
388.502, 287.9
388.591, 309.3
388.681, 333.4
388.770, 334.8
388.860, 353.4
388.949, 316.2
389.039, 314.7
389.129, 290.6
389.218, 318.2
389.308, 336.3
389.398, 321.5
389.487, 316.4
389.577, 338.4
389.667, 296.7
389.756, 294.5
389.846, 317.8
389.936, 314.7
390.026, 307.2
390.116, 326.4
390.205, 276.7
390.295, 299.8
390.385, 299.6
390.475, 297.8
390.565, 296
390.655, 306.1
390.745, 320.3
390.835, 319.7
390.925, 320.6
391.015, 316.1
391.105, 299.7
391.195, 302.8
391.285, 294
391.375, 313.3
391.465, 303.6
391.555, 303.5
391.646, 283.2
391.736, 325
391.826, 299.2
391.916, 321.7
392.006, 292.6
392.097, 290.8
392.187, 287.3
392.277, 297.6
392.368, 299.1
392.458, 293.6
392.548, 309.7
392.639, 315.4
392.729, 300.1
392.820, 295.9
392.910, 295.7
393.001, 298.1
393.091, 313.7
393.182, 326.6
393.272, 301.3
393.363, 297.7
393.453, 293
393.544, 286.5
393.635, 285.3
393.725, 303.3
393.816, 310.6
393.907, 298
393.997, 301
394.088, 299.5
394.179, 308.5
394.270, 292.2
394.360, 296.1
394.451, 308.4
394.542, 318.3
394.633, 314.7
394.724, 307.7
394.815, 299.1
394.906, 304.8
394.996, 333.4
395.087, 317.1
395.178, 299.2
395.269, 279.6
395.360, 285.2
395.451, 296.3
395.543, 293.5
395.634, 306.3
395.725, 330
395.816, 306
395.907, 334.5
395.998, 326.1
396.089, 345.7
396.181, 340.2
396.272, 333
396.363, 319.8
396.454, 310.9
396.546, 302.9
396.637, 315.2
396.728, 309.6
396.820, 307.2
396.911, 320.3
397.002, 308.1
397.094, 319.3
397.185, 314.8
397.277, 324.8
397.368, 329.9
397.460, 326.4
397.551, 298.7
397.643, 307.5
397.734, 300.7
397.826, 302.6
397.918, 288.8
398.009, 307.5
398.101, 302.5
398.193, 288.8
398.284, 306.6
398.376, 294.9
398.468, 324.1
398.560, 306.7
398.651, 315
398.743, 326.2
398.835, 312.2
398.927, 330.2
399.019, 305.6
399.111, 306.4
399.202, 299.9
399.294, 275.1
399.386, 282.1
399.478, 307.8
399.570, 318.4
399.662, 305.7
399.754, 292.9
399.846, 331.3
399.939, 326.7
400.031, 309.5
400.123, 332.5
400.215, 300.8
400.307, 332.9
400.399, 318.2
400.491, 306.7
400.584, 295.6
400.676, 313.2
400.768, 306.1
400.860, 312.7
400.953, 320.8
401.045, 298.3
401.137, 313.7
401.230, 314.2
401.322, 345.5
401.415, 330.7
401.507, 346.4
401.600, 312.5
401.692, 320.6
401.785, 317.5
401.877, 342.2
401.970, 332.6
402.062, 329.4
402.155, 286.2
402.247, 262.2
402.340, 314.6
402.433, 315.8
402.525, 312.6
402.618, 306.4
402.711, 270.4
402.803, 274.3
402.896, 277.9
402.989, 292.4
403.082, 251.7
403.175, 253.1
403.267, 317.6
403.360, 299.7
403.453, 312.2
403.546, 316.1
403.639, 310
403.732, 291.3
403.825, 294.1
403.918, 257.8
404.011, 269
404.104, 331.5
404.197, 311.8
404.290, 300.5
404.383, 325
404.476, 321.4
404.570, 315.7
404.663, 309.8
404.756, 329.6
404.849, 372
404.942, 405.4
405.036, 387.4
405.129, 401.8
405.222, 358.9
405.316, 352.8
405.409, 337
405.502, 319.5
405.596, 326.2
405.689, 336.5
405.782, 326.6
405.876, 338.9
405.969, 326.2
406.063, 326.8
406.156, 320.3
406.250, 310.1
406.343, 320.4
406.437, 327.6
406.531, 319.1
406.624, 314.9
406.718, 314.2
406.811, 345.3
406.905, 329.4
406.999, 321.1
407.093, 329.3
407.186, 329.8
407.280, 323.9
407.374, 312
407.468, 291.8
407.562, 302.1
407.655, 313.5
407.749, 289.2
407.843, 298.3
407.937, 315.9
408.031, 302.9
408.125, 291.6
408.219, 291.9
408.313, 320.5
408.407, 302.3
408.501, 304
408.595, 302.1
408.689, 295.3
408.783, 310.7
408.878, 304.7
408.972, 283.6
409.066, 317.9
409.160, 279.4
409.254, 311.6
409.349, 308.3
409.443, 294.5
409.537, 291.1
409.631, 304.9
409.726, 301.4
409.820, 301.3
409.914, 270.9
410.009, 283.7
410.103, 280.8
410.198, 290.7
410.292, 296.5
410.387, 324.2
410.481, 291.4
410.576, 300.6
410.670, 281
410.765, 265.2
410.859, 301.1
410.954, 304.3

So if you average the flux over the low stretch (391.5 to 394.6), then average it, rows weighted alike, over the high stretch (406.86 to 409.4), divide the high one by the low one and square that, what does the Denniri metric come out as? 1.04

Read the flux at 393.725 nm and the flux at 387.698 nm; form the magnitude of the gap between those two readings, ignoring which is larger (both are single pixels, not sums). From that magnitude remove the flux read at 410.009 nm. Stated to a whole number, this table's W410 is -188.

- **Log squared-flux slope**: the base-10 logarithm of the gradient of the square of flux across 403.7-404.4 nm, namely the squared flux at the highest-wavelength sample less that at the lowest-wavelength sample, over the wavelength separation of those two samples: 4.5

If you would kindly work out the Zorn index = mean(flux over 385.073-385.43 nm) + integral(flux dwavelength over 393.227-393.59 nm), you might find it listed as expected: 428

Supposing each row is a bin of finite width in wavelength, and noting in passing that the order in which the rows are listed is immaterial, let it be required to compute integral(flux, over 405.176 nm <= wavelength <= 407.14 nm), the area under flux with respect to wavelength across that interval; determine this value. 645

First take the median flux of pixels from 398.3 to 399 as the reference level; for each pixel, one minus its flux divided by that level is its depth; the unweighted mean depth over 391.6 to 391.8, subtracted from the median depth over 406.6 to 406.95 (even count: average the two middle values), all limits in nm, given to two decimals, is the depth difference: -0.06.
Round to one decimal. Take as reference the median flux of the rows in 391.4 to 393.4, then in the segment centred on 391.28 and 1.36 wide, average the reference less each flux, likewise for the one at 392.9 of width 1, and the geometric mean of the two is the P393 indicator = 7.0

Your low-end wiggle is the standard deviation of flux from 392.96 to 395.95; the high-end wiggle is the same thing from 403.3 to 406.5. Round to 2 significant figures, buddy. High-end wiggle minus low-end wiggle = 18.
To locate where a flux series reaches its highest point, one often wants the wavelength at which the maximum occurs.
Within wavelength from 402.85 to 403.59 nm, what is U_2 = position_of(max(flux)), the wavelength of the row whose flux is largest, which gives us 403.267 nm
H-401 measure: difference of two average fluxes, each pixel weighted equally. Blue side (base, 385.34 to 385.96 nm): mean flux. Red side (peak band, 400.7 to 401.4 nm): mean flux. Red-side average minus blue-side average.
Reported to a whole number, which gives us 2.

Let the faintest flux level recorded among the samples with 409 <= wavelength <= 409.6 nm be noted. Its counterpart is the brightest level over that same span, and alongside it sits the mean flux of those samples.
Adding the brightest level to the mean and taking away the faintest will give 339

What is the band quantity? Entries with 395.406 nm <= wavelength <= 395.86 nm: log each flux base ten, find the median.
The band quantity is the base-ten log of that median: 0.3955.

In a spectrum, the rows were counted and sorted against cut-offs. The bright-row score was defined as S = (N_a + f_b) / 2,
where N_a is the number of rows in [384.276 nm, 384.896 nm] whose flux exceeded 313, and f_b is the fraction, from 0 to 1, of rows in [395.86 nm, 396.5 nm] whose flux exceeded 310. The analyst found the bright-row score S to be 3.0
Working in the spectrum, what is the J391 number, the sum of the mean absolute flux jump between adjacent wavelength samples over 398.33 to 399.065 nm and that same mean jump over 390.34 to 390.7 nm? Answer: 22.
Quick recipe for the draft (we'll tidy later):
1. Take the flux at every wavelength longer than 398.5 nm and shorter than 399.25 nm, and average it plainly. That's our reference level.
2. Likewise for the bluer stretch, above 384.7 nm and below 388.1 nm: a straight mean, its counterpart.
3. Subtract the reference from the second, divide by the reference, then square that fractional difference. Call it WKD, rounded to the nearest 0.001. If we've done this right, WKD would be 0.001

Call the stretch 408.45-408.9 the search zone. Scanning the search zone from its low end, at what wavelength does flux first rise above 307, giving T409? 408.783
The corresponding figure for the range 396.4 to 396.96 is 396.454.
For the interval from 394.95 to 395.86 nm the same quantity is 394.996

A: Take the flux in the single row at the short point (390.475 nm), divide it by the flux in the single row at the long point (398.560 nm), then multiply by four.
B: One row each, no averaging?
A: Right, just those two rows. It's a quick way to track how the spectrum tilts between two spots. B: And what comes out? 3.88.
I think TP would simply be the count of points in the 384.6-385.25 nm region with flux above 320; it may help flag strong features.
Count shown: 5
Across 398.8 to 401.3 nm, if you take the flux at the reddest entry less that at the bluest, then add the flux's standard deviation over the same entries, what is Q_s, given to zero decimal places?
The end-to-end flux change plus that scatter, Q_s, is 16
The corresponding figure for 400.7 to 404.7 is 28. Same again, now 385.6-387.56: 23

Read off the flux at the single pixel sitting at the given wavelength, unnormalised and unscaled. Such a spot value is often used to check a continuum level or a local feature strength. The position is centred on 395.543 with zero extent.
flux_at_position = 293.5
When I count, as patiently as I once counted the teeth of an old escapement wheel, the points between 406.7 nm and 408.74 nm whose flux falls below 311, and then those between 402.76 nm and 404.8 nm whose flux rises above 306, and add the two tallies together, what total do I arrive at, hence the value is 22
